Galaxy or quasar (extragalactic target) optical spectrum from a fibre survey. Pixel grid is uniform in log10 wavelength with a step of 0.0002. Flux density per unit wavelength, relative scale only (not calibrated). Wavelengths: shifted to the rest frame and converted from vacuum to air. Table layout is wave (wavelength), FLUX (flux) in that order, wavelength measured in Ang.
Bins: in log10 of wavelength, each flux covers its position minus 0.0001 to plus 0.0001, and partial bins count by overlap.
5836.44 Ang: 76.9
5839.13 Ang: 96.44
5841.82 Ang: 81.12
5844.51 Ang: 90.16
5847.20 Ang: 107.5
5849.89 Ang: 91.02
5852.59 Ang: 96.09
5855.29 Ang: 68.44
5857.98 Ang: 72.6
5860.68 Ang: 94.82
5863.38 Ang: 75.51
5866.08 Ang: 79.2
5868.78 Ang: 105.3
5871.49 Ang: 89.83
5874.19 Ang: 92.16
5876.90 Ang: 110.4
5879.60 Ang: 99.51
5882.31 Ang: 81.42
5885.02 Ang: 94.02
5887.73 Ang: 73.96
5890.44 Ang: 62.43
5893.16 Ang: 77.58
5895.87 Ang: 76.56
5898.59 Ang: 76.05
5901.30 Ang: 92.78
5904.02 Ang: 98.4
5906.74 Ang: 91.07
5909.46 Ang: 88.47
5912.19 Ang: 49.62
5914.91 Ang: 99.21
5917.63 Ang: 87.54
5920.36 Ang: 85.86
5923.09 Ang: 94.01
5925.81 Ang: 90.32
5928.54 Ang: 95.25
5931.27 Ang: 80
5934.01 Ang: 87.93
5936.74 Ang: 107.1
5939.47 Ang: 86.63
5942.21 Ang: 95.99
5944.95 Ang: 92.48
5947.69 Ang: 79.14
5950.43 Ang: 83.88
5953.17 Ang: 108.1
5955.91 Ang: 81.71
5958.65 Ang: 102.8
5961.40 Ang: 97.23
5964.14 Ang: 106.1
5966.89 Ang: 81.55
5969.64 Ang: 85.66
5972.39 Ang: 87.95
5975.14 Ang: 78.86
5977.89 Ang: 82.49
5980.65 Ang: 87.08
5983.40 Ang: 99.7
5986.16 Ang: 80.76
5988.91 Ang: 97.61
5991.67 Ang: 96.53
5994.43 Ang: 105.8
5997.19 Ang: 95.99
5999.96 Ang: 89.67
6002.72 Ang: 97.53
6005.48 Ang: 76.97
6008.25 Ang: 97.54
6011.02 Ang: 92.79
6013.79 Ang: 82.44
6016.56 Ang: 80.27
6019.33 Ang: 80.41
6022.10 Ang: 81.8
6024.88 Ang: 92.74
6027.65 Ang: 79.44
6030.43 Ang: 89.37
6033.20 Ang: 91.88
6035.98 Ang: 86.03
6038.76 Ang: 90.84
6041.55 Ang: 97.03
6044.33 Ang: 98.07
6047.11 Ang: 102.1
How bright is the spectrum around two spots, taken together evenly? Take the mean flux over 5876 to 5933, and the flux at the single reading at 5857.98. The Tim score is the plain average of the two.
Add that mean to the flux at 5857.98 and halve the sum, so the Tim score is 79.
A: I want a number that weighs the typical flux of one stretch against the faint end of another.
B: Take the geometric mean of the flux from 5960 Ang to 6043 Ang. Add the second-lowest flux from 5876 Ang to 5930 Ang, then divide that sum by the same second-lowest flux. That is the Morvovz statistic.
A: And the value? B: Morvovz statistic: 2.43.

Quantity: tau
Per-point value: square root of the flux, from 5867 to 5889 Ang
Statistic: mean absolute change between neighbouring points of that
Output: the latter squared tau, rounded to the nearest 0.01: 0.52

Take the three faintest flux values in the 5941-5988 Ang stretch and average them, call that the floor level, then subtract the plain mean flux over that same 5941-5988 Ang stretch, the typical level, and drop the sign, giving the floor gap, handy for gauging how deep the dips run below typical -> 11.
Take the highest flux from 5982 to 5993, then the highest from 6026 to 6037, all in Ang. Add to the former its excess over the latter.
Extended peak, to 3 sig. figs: 108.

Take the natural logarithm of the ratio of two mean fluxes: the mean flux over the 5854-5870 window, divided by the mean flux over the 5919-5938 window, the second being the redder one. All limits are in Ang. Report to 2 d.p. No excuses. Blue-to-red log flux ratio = -0.10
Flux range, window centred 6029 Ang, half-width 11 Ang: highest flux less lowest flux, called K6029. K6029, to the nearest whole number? 13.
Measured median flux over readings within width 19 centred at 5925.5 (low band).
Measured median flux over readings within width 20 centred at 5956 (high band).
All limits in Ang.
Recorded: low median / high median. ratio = 0.904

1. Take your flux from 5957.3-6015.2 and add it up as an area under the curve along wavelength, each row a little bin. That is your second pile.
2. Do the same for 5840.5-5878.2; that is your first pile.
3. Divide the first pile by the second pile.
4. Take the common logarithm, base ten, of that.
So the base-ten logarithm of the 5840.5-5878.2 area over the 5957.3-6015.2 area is -0.2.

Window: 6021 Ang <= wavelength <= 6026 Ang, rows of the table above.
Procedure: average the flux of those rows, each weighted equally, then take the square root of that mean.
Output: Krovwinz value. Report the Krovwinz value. 9.3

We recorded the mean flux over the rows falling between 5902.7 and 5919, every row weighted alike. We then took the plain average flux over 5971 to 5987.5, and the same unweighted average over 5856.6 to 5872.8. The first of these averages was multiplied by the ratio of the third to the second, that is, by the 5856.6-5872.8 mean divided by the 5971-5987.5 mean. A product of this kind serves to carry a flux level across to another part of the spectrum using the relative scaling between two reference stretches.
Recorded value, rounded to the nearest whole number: 86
